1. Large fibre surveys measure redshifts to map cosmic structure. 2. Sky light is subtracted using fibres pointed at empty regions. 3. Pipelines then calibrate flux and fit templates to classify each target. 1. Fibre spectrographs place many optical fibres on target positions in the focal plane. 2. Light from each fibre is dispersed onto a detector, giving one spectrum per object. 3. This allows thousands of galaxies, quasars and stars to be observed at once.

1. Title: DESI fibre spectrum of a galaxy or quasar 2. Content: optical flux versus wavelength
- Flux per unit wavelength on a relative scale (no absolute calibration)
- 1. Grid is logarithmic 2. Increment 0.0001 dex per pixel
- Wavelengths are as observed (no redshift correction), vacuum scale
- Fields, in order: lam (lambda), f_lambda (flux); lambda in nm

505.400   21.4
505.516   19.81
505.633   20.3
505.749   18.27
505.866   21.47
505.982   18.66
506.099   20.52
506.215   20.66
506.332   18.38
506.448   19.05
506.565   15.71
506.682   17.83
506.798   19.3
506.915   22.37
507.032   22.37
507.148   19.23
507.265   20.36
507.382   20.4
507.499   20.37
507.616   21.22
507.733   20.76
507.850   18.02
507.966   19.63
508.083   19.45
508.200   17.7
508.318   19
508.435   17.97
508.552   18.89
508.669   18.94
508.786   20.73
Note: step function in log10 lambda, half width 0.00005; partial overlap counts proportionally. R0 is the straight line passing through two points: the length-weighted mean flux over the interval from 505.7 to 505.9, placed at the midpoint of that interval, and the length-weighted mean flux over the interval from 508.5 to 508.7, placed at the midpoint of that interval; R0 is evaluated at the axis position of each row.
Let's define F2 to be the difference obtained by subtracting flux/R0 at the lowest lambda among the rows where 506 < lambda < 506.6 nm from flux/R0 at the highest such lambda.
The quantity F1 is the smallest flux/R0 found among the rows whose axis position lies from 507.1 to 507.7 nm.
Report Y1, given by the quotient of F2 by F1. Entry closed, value -0.24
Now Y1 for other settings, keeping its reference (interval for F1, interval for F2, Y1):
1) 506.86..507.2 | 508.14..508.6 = 0.07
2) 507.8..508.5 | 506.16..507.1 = 0.11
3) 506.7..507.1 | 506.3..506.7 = -0.02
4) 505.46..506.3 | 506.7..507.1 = 0.17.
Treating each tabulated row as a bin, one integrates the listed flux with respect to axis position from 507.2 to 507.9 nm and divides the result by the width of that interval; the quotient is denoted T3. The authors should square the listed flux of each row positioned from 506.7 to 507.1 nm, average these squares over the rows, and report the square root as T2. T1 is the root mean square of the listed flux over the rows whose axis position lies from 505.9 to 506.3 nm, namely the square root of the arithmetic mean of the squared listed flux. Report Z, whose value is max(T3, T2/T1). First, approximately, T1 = 20.0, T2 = 21.4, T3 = 20.2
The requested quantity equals 20.2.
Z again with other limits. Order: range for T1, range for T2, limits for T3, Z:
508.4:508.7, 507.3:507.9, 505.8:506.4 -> 19.9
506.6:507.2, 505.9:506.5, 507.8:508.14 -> 19.1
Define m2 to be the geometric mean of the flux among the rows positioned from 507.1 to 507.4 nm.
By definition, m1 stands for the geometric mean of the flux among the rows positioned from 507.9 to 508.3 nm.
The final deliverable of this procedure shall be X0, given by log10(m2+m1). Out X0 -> 1.59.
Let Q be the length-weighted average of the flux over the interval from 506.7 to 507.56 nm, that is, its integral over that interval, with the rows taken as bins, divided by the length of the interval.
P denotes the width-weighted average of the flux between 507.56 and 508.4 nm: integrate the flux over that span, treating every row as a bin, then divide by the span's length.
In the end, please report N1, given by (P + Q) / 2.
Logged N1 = 19.9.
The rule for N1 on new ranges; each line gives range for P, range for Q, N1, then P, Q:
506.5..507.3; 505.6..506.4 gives 19.7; 19.6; 19.7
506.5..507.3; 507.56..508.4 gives 19.5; 19.6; 19.3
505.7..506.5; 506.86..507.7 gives 20.2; 19.6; 20.9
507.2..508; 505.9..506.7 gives 19.5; 20.1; 18.8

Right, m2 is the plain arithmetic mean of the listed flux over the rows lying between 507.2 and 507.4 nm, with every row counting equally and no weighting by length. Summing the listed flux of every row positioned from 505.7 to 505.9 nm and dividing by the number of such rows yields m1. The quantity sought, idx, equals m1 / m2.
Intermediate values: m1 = 19.9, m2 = 20.4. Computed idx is 0.97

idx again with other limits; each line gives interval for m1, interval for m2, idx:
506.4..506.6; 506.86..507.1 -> 0.78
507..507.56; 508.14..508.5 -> 1.13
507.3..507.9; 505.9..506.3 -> 1.01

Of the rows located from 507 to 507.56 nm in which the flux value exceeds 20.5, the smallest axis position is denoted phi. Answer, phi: 507.032 nm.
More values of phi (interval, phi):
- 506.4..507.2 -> 506.915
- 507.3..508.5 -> 507.616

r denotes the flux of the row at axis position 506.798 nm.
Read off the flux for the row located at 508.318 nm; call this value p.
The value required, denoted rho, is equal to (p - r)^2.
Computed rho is 0.1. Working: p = 19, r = 19.3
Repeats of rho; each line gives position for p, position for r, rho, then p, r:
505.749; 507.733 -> 6.2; 18.27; 20.76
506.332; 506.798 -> 0.8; 18.38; 19.3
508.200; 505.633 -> 6.8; 17.7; 20.3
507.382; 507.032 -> 3.9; 20.4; 22.37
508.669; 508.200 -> 1.5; 18.94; 17.7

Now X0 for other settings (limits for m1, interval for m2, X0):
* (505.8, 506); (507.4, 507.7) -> 1.61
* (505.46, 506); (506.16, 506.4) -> 1.59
